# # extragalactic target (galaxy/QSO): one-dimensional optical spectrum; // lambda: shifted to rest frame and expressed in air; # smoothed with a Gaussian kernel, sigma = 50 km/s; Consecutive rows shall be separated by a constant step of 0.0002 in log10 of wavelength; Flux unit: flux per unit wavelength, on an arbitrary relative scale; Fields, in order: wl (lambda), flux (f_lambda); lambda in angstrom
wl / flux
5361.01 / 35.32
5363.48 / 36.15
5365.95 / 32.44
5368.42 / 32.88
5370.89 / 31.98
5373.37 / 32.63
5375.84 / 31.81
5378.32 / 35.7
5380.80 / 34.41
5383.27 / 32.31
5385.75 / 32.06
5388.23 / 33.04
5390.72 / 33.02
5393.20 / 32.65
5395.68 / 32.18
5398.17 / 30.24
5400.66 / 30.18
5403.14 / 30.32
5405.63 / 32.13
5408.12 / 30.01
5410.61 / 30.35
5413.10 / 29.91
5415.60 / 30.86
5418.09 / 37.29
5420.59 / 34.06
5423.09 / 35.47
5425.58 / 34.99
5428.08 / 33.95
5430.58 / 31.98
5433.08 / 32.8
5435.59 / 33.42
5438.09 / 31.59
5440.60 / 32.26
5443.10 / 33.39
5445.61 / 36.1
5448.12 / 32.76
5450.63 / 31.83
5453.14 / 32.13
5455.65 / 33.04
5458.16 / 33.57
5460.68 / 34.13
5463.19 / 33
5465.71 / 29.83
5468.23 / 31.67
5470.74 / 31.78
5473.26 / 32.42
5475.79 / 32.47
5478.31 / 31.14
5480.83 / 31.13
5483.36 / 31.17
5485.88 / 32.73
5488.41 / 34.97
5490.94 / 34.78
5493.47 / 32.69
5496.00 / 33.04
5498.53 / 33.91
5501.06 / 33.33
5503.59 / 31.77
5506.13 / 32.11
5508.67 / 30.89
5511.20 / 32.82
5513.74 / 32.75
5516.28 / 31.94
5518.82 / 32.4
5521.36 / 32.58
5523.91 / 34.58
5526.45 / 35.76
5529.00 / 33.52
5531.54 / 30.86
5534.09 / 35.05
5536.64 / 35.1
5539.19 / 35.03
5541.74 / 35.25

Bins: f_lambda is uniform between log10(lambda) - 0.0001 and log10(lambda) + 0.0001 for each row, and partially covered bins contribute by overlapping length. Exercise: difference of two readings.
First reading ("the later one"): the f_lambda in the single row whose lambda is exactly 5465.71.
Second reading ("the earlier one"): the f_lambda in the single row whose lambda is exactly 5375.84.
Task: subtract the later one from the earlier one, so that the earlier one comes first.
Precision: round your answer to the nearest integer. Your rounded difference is 2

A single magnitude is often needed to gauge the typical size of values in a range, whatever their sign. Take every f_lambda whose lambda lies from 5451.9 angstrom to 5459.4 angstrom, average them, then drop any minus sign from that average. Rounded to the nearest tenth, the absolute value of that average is 32.9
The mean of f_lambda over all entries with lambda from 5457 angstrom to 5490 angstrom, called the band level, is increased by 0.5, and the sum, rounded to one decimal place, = 32.8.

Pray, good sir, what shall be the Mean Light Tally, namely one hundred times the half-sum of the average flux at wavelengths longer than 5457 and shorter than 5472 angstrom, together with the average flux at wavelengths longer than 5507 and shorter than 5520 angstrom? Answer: 3225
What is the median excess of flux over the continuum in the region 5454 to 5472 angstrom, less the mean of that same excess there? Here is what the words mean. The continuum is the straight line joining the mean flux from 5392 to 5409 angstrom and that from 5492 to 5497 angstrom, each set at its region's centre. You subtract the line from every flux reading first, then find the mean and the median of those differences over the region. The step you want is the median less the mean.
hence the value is 0.57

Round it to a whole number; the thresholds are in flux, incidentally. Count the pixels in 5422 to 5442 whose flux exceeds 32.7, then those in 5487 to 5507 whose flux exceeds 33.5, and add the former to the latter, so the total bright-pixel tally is 8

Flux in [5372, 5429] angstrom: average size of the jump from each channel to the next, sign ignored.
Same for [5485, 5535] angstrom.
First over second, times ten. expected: 10.5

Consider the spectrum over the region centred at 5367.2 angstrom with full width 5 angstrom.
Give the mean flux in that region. 32.7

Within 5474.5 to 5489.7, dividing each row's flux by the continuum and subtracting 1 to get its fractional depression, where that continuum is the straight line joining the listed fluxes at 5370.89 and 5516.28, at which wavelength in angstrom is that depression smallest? 5480.83 angstrom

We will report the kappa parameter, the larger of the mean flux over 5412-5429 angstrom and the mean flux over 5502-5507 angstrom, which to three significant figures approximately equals 33.8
